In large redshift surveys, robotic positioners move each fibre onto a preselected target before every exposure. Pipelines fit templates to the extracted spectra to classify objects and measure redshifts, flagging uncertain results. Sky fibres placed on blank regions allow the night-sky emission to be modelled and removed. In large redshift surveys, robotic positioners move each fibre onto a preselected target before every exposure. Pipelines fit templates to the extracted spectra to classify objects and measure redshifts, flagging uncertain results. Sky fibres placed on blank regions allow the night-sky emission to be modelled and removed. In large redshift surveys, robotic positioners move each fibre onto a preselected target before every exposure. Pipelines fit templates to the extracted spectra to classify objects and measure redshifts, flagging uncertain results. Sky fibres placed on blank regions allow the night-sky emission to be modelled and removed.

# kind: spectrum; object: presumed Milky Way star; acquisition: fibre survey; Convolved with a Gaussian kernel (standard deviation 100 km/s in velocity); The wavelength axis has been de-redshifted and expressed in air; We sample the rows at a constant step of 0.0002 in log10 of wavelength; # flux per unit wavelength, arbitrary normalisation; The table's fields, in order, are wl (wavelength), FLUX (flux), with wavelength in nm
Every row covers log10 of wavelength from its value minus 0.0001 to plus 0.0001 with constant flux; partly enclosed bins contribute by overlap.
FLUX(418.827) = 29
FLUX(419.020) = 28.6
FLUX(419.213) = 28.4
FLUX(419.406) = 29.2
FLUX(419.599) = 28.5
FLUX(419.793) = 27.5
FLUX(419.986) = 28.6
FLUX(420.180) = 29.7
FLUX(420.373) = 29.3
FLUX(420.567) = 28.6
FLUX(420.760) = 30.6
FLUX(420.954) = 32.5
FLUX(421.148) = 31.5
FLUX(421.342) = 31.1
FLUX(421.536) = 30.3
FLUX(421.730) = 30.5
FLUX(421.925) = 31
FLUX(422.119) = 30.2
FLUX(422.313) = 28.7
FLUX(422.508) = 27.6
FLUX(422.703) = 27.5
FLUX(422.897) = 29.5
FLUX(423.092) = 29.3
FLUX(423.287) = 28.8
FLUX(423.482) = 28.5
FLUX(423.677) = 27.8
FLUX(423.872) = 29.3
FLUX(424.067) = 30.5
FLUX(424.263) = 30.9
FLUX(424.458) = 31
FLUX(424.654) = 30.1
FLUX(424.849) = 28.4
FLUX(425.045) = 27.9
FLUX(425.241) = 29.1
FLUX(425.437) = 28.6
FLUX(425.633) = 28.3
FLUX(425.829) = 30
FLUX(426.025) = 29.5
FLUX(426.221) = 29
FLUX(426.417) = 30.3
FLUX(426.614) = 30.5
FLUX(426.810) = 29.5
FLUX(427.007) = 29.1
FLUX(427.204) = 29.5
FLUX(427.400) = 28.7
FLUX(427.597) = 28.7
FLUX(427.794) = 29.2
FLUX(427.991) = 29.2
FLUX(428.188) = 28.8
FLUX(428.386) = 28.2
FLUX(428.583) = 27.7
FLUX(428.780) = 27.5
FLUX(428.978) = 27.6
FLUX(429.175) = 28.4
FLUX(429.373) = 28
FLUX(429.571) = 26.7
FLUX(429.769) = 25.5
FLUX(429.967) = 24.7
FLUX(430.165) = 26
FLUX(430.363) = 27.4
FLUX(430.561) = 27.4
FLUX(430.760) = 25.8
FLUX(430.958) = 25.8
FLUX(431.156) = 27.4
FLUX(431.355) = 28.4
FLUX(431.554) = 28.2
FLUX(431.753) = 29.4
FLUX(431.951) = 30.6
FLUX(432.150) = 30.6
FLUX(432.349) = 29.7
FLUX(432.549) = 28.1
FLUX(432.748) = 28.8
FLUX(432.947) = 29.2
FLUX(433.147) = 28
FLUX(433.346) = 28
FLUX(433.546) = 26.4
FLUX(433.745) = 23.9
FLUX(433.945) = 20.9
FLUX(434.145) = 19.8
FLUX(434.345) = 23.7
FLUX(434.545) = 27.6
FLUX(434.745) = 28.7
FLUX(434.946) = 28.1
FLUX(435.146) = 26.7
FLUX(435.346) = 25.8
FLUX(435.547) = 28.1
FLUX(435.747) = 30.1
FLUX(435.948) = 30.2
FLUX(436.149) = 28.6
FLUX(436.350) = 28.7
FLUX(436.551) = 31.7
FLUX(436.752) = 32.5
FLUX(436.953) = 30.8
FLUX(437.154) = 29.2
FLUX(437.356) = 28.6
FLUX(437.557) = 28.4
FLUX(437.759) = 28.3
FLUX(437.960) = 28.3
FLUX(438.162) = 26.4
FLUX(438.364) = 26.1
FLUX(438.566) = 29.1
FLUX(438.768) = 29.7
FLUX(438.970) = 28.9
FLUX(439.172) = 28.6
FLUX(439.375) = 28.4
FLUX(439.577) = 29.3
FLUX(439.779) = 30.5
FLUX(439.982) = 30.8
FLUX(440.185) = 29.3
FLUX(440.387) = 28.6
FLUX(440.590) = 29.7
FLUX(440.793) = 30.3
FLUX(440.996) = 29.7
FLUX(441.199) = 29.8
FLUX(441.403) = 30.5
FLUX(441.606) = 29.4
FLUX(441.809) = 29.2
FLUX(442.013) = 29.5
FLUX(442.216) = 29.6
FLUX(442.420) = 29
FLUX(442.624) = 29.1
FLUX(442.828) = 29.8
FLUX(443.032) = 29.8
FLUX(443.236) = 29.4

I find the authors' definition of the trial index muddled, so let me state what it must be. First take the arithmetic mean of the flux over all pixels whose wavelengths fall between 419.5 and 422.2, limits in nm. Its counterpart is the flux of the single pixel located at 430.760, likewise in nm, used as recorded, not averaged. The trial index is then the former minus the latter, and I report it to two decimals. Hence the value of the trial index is 4.19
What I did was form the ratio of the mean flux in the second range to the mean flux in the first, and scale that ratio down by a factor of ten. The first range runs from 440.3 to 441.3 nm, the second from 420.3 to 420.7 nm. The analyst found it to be 0.098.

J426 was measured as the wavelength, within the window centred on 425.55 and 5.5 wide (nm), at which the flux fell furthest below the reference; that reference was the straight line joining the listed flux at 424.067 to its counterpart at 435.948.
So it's 423.677 nm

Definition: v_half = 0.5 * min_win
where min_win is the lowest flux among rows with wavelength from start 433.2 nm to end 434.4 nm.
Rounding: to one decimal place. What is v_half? 9.9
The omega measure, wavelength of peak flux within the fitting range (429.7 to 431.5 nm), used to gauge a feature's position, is 431.355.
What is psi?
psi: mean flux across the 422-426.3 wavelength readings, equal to 29.1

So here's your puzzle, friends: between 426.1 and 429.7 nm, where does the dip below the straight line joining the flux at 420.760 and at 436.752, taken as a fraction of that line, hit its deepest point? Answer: 429.571 nm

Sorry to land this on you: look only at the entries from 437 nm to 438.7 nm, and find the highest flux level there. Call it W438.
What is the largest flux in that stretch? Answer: 29.2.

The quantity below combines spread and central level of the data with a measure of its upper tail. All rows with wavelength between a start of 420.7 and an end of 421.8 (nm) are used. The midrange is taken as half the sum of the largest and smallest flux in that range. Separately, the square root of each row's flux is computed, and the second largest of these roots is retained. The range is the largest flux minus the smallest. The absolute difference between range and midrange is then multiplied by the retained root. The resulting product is 164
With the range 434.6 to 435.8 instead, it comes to 127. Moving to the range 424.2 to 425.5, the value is 146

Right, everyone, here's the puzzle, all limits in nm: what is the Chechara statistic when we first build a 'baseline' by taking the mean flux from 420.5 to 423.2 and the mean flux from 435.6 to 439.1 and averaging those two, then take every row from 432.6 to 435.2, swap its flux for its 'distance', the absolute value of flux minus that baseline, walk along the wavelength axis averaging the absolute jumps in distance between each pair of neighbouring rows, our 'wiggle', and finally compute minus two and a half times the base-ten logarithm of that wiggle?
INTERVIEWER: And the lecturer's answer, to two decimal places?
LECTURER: -0.59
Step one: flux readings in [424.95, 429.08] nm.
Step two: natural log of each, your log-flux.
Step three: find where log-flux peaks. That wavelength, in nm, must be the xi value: 426.614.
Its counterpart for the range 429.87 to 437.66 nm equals 436.752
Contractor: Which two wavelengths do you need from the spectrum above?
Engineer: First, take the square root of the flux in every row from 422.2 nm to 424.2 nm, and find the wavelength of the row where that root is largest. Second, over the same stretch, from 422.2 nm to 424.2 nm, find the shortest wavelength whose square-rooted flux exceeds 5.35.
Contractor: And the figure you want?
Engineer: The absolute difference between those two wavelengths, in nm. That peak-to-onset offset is 1.75 nm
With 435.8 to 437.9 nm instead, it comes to 0.80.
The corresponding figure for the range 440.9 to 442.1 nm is 0.41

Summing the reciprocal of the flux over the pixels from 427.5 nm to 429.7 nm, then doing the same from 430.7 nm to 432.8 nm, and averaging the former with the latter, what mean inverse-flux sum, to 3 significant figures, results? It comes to 0.389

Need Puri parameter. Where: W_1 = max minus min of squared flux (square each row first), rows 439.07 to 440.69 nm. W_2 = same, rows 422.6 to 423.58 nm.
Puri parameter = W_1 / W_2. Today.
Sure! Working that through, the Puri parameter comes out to 1.2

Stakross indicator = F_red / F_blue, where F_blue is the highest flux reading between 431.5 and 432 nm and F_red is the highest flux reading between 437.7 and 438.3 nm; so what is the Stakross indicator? 0.92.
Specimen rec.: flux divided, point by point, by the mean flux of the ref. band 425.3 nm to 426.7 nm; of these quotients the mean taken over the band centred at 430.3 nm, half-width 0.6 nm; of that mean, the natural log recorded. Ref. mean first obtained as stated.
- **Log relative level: -0.12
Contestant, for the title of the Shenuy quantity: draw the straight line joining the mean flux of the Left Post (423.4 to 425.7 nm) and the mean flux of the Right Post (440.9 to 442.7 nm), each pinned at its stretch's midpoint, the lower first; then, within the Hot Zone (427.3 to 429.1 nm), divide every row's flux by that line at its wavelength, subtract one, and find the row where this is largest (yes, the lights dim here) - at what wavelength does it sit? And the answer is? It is 427.794 nm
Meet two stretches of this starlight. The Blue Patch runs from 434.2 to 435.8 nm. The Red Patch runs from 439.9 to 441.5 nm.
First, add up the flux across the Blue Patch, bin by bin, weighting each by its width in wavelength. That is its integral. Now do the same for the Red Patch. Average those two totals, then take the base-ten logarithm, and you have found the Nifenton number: 1.66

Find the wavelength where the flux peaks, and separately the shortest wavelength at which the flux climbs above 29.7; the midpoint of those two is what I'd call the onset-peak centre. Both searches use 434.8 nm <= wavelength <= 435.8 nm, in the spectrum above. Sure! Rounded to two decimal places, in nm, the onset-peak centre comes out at 435.75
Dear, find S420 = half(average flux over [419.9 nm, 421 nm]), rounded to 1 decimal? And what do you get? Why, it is 14.9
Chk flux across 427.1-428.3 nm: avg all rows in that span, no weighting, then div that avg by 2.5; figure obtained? 11.6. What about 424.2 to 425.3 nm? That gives 11.8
